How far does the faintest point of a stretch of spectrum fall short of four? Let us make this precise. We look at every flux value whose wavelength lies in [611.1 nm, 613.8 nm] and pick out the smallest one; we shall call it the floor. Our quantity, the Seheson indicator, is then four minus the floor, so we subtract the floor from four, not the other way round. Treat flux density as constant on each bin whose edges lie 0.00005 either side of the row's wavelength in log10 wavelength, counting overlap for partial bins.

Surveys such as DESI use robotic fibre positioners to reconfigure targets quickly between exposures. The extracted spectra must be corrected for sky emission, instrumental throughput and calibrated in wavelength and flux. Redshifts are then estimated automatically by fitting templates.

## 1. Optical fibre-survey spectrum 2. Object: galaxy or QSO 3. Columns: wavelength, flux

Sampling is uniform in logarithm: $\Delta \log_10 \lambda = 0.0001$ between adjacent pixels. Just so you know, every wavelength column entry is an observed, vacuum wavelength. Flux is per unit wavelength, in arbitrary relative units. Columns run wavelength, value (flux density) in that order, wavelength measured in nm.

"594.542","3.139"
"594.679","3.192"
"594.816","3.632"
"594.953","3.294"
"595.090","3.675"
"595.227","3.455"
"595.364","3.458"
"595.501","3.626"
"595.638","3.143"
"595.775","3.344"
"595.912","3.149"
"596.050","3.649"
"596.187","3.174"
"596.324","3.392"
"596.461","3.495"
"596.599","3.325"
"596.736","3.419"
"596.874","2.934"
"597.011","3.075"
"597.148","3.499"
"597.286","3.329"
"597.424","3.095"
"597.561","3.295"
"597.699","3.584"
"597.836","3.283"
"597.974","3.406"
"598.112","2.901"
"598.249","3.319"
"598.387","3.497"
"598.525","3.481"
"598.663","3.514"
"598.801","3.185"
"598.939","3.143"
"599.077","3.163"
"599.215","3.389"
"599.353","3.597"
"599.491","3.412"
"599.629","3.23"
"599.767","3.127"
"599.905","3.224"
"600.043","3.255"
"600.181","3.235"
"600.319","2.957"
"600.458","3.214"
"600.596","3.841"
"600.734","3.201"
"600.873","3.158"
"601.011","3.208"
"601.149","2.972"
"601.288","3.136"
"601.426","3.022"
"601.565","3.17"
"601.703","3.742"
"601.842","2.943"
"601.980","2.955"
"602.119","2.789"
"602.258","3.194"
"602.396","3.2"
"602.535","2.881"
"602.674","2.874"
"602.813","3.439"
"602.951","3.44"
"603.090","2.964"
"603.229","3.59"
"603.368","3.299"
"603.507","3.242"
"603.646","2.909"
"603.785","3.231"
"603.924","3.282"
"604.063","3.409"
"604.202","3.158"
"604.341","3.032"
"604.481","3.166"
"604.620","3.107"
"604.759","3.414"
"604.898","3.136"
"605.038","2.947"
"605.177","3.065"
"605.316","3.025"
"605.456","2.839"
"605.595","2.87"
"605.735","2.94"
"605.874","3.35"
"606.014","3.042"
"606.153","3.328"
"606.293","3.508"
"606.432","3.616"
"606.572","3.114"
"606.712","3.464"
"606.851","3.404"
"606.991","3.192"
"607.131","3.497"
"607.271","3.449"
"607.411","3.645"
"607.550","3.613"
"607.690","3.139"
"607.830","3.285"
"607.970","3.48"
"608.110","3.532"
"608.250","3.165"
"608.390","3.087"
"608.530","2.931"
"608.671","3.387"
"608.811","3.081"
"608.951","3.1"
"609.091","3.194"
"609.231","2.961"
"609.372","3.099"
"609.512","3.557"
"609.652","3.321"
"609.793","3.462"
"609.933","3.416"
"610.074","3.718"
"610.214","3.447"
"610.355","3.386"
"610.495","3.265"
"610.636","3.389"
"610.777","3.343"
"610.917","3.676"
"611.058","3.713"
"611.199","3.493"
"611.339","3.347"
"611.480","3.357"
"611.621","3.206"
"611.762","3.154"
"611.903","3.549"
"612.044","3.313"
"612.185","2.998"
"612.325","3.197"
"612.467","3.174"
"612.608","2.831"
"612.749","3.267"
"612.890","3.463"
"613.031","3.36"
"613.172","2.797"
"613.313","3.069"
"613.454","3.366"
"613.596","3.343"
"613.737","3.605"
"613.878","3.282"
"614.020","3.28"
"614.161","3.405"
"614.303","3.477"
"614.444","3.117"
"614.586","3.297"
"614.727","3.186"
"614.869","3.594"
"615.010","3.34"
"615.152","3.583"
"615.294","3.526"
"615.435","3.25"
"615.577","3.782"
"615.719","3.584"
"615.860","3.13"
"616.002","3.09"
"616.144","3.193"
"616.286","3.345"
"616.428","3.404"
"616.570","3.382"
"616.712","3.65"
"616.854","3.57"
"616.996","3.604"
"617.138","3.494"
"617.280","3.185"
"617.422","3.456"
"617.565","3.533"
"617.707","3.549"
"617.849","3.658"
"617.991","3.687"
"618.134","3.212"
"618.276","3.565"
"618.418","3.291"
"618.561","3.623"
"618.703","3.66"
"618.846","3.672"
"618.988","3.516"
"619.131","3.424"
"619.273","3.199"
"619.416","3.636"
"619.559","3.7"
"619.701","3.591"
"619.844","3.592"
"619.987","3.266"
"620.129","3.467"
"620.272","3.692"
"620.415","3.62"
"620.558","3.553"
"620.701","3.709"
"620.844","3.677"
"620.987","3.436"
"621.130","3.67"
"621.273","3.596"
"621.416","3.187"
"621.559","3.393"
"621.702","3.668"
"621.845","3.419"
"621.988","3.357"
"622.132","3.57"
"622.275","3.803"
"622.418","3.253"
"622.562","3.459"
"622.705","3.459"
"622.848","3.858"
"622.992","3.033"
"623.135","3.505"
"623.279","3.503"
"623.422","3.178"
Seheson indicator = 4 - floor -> 1.2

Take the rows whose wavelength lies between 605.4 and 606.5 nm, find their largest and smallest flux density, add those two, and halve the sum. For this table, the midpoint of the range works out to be 3.23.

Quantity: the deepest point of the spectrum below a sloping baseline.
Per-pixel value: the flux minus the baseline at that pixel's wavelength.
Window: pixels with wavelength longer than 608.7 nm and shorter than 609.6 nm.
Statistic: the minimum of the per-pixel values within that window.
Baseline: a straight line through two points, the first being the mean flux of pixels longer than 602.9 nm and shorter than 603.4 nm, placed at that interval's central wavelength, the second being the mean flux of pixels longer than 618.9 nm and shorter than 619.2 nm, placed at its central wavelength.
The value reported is -0.42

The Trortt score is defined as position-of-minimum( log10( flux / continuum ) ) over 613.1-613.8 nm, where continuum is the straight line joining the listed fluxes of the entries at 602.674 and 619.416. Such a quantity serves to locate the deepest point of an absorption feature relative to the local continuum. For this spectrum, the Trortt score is 613.172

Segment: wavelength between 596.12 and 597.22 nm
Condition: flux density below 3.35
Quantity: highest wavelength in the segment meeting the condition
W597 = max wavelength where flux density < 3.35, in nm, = 597.011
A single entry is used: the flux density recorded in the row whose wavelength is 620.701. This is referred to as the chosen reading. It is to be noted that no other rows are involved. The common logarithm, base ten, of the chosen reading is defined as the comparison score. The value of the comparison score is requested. 0.569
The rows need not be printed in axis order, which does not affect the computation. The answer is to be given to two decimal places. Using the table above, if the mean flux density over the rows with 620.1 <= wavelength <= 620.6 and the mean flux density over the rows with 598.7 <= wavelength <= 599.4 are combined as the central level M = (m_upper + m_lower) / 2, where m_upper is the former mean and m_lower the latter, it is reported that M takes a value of 3.44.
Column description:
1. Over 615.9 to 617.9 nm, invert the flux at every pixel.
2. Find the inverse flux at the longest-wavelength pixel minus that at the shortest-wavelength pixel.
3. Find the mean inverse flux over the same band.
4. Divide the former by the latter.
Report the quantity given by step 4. -0.17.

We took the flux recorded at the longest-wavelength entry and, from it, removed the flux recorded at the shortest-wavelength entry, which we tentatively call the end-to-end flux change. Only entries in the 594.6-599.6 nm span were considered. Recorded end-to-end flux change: 0.22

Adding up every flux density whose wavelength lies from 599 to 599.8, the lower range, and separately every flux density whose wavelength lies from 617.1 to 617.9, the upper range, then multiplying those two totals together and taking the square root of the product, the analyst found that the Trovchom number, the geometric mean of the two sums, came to 20.4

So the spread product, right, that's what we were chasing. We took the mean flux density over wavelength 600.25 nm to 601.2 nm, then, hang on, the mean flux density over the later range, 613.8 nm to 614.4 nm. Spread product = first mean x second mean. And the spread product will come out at 10.8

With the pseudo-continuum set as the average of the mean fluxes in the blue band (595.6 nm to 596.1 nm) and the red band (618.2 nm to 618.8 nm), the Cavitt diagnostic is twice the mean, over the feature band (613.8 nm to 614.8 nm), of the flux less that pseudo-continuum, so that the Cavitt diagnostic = -0.27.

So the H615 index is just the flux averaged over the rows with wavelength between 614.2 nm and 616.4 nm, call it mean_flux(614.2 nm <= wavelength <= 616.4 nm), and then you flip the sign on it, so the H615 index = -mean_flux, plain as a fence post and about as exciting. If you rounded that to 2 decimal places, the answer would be -3.37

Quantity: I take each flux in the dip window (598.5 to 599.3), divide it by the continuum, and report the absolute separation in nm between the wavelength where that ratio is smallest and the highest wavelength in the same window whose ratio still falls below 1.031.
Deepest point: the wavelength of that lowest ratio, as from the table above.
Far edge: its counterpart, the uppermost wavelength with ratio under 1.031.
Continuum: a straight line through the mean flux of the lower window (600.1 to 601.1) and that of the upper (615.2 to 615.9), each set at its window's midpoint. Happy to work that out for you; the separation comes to 0.14 nm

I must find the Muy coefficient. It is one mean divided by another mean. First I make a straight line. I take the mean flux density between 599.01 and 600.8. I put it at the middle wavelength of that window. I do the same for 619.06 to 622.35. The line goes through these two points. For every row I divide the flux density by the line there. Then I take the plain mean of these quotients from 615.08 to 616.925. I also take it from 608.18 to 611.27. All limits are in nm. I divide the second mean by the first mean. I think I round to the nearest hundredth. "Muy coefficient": 0.99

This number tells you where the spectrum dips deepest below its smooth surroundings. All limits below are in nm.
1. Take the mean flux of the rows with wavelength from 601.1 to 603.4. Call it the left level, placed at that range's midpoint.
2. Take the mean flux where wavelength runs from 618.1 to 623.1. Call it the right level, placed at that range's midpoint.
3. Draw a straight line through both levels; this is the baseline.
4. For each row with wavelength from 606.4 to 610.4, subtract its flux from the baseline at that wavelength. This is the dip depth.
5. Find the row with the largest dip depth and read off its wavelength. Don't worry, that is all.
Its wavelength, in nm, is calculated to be 608.530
